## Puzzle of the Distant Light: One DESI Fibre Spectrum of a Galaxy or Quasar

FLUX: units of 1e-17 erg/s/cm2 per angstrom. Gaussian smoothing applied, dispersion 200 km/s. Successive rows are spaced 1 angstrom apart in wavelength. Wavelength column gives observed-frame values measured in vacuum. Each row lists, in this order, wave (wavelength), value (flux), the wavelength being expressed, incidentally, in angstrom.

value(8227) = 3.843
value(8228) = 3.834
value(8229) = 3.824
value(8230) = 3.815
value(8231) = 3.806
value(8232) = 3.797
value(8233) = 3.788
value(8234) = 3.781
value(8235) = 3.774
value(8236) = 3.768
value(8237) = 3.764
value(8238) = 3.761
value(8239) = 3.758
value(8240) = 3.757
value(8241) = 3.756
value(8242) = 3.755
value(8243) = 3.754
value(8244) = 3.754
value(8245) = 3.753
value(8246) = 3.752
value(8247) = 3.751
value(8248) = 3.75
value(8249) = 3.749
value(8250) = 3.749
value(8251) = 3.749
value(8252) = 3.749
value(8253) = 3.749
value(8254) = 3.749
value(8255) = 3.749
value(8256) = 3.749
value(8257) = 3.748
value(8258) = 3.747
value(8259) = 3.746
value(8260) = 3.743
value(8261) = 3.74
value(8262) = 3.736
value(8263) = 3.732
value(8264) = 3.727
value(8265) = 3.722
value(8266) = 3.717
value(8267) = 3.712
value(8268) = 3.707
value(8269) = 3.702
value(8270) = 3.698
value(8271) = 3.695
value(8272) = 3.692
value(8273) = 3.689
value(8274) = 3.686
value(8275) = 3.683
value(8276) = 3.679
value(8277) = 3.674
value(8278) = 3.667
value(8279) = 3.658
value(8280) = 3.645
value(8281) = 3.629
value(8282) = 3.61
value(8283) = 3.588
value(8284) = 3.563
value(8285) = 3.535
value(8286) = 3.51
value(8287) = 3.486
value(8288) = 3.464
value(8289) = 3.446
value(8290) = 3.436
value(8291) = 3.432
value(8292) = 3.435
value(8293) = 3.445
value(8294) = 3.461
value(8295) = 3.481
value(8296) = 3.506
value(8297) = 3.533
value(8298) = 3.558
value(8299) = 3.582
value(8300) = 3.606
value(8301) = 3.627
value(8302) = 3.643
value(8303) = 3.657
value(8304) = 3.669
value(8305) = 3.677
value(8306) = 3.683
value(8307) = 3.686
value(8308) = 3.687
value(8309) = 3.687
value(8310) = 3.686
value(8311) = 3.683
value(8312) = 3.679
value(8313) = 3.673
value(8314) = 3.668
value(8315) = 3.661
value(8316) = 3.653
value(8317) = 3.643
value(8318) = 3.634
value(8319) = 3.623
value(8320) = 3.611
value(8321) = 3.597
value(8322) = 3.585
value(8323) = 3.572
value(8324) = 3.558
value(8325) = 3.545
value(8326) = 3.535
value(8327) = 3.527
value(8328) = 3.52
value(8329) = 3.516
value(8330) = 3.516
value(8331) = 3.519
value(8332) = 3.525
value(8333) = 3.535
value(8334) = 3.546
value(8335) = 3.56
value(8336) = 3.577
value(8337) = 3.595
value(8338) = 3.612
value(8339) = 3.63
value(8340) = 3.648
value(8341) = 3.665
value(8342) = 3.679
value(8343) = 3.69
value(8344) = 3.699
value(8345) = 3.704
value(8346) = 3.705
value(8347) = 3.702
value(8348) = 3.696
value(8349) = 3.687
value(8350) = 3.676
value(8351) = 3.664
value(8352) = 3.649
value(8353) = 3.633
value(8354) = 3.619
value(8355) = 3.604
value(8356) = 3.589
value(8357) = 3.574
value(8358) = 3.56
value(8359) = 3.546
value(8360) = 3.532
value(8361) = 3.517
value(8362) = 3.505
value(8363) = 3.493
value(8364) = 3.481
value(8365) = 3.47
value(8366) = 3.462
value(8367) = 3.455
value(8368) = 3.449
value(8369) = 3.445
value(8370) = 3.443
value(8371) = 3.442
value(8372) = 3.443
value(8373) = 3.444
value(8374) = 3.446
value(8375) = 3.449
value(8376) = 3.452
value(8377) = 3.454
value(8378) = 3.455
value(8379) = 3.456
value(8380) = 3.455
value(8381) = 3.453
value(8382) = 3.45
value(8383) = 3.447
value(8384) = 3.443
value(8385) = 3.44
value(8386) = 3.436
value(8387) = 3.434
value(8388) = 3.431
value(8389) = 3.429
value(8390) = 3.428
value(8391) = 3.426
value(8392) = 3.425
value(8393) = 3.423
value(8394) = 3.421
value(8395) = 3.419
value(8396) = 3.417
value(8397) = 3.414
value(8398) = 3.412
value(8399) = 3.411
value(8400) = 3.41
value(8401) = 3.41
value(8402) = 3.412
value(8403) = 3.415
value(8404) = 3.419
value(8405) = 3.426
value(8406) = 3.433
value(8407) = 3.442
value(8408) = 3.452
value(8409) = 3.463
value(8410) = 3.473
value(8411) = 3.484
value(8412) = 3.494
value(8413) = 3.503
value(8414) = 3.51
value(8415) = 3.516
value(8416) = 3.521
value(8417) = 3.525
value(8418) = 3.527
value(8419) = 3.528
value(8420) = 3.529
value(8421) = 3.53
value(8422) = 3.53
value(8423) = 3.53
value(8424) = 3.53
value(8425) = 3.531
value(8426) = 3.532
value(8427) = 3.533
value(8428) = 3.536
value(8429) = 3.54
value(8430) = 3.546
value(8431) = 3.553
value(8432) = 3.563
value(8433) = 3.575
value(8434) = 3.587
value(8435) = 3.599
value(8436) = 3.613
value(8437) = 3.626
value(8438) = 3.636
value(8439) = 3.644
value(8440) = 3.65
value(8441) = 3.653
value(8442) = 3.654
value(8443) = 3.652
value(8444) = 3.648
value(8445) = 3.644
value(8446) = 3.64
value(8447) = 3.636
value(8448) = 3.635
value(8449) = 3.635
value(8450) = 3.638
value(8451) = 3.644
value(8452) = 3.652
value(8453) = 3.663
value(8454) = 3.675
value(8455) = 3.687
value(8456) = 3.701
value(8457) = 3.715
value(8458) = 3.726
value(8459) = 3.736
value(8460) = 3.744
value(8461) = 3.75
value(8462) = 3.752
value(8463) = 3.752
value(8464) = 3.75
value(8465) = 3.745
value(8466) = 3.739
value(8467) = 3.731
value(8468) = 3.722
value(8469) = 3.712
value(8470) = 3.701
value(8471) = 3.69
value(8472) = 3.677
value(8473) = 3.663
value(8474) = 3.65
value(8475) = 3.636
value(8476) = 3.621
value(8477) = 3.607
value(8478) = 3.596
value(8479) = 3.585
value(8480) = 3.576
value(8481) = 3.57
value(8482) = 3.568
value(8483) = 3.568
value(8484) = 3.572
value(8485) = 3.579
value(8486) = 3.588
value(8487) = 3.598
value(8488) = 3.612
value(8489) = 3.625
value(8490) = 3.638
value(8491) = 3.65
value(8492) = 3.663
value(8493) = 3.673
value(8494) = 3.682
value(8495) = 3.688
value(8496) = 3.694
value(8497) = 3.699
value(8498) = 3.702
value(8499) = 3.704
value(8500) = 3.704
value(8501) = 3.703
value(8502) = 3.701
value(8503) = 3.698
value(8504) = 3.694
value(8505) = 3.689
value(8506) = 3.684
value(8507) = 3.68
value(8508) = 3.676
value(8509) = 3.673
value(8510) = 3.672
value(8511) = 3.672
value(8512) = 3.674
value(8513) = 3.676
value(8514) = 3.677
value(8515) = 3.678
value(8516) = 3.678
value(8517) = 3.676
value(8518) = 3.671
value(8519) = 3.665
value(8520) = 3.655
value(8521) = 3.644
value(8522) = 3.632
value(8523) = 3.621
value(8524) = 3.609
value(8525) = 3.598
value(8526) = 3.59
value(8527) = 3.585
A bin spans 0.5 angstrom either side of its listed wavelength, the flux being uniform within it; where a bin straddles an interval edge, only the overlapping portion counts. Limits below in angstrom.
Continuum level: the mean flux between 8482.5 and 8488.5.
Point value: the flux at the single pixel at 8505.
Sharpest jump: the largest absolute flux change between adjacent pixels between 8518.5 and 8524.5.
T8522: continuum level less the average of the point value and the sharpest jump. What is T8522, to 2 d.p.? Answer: 1.74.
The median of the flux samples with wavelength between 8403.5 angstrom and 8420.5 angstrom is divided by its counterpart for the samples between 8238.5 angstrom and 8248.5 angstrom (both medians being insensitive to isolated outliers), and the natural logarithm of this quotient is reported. -0.07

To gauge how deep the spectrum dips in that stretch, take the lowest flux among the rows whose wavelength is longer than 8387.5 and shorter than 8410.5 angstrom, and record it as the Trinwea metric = 3.41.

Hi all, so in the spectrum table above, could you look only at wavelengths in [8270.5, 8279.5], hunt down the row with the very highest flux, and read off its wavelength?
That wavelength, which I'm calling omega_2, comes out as 8271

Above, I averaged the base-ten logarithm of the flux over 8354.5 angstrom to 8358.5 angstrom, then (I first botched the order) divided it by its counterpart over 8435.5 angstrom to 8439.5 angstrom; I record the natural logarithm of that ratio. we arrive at -0.01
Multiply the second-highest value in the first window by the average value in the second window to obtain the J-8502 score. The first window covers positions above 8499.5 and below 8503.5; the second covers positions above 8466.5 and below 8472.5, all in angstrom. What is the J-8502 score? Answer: 13.7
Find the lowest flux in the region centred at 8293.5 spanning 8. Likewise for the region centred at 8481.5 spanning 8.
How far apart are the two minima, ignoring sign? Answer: 0.14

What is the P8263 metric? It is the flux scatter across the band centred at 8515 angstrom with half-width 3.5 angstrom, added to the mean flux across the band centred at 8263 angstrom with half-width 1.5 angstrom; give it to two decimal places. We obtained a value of 3.73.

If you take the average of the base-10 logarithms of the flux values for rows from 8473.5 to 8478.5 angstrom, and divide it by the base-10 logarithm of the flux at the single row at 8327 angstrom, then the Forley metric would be 1.02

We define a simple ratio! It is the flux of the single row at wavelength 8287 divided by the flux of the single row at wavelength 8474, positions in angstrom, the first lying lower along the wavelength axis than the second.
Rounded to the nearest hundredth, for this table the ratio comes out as 0.96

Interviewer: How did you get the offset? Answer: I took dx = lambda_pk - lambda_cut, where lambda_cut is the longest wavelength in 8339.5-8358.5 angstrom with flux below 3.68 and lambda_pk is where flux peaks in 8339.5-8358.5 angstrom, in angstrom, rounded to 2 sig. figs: -12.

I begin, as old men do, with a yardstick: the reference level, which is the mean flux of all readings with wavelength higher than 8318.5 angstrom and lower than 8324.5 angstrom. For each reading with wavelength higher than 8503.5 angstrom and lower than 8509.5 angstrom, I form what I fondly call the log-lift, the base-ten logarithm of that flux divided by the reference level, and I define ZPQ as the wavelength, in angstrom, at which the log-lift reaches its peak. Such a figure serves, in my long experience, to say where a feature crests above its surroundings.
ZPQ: 8504 angstrom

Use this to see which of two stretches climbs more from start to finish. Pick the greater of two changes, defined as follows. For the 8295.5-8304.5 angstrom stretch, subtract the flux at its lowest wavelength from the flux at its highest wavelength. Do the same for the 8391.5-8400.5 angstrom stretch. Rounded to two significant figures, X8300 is 0.16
